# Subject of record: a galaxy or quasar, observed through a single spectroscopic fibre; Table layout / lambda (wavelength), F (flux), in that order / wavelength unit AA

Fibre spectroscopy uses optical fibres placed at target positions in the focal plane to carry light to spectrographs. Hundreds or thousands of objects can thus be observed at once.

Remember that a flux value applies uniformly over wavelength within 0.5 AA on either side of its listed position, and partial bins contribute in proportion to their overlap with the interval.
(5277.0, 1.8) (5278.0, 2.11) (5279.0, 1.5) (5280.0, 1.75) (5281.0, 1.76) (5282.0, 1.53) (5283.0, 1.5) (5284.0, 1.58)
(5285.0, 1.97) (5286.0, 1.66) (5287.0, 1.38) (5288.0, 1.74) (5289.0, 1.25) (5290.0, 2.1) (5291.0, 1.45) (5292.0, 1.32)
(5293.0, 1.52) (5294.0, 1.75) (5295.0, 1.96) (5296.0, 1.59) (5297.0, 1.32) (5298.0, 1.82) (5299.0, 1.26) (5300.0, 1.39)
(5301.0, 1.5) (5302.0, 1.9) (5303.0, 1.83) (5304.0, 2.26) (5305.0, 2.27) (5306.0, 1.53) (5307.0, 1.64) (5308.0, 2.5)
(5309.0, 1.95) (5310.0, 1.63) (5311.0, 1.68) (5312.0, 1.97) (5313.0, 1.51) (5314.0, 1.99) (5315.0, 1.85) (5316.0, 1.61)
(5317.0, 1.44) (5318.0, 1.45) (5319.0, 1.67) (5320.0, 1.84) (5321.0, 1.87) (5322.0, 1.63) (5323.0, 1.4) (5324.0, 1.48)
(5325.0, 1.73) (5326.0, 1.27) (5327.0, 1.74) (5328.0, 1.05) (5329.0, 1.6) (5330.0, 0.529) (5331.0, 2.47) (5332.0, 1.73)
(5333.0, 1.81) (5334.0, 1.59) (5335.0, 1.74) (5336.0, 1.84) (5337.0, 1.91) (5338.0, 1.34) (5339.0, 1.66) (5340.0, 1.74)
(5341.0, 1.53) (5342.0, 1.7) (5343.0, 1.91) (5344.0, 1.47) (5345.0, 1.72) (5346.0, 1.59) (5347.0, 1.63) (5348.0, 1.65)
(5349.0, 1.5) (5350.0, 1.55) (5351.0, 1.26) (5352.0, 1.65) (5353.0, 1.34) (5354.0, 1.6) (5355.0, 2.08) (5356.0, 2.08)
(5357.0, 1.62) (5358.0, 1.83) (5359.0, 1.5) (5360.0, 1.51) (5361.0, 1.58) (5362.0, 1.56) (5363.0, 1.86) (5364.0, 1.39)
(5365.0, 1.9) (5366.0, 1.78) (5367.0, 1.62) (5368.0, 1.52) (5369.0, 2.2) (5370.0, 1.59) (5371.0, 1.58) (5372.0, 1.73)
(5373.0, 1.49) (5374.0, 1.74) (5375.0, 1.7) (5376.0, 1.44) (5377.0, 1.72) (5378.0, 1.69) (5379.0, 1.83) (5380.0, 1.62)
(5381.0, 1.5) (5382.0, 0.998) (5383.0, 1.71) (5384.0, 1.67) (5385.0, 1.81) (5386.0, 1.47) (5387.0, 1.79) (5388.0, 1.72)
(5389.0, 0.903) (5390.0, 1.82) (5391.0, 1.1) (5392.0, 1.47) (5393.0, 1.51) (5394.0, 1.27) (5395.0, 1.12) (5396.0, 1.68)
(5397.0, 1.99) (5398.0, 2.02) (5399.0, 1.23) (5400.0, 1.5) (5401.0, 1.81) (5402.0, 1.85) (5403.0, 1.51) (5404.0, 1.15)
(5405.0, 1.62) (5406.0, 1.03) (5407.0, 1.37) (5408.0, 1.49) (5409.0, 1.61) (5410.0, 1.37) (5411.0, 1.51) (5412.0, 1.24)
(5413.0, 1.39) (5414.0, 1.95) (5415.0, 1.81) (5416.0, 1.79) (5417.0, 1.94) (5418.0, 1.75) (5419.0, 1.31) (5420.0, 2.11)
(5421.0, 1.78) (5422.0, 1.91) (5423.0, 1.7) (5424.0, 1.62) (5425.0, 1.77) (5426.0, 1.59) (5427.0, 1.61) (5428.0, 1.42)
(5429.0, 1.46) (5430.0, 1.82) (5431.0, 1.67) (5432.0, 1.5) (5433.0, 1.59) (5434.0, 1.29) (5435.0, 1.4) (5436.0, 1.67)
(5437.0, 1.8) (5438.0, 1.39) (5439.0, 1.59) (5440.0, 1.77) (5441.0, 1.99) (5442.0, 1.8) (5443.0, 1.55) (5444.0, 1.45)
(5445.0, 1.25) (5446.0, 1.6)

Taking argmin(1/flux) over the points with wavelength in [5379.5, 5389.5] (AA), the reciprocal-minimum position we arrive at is 5385.0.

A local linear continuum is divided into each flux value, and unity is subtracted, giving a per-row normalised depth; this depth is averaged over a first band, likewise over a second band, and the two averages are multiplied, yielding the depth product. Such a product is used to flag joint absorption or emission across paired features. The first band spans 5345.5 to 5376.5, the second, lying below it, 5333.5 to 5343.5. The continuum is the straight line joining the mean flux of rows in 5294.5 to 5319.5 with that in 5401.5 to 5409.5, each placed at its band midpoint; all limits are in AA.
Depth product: 0.0012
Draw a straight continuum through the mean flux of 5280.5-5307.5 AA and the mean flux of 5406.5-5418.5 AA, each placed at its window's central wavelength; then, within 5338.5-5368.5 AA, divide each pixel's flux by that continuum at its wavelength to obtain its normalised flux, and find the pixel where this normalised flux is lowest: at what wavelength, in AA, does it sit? 5351.0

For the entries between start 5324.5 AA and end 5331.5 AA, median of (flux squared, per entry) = 2.6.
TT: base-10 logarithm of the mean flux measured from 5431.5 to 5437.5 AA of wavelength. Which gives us 0.188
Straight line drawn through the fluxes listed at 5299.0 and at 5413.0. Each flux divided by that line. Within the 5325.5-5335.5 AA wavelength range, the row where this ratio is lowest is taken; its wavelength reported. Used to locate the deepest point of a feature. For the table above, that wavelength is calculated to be 5330.0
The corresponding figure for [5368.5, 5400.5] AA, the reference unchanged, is 5389.0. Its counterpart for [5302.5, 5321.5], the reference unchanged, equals 5317.0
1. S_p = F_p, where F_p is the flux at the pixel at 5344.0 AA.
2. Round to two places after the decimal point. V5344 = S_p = 1.47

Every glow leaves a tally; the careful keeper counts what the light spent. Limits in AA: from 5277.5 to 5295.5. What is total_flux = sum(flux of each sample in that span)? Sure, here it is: 29.8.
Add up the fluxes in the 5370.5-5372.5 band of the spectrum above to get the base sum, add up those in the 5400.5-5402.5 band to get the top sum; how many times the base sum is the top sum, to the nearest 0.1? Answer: 1.1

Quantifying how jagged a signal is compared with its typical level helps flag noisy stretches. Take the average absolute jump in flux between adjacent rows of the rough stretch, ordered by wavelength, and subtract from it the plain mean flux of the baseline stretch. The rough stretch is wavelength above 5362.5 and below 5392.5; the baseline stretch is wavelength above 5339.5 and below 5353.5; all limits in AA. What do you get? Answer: -1.27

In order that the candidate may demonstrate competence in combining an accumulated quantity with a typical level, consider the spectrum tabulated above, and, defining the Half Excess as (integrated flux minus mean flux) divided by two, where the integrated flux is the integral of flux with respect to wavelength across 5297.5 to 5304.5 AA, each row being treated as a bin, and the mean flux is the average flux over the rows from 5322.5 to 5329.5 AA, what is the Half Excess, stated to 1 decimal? 5.2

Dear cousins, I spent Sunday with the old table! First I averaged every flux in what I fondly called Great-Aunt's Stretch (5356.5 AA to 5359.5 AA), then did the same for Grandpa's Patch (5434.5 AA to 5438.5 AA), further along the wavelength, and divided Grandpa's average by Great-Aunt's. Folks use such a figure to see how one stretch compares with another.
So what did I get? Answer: 0.95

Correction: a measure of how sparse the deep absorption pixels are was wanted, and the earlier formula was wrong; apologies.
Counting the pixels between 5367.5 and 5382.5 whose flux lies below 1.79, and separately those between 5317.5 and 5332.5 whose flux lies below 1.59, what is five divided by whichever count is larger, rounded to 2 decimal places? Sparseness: 0.38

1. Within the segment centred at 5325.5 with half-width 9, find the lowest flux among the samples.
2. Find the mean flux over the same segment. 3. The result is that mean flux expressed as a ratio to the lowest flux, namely 2.97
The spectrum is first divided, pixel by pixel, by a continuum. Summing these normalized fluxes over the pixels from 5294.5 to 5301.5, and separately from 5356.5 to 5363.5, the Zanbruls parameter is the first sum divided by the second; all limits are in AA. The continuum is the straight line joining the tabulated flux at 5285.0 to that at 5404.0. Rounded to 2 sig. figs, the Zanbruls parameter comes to 0.73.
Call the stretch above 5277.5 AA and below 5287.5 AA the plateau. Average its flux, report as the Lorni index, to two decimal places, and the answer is 1.67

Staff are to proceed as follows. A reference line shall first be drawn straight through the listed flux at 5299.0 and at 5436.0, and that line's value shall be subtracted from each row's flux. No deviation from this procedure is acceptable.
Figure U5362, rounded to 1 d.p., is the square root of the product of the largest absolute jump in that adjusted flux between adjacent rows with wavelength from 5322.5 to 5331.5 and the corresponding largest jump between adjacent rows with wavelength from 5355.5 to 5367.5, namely 1.0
